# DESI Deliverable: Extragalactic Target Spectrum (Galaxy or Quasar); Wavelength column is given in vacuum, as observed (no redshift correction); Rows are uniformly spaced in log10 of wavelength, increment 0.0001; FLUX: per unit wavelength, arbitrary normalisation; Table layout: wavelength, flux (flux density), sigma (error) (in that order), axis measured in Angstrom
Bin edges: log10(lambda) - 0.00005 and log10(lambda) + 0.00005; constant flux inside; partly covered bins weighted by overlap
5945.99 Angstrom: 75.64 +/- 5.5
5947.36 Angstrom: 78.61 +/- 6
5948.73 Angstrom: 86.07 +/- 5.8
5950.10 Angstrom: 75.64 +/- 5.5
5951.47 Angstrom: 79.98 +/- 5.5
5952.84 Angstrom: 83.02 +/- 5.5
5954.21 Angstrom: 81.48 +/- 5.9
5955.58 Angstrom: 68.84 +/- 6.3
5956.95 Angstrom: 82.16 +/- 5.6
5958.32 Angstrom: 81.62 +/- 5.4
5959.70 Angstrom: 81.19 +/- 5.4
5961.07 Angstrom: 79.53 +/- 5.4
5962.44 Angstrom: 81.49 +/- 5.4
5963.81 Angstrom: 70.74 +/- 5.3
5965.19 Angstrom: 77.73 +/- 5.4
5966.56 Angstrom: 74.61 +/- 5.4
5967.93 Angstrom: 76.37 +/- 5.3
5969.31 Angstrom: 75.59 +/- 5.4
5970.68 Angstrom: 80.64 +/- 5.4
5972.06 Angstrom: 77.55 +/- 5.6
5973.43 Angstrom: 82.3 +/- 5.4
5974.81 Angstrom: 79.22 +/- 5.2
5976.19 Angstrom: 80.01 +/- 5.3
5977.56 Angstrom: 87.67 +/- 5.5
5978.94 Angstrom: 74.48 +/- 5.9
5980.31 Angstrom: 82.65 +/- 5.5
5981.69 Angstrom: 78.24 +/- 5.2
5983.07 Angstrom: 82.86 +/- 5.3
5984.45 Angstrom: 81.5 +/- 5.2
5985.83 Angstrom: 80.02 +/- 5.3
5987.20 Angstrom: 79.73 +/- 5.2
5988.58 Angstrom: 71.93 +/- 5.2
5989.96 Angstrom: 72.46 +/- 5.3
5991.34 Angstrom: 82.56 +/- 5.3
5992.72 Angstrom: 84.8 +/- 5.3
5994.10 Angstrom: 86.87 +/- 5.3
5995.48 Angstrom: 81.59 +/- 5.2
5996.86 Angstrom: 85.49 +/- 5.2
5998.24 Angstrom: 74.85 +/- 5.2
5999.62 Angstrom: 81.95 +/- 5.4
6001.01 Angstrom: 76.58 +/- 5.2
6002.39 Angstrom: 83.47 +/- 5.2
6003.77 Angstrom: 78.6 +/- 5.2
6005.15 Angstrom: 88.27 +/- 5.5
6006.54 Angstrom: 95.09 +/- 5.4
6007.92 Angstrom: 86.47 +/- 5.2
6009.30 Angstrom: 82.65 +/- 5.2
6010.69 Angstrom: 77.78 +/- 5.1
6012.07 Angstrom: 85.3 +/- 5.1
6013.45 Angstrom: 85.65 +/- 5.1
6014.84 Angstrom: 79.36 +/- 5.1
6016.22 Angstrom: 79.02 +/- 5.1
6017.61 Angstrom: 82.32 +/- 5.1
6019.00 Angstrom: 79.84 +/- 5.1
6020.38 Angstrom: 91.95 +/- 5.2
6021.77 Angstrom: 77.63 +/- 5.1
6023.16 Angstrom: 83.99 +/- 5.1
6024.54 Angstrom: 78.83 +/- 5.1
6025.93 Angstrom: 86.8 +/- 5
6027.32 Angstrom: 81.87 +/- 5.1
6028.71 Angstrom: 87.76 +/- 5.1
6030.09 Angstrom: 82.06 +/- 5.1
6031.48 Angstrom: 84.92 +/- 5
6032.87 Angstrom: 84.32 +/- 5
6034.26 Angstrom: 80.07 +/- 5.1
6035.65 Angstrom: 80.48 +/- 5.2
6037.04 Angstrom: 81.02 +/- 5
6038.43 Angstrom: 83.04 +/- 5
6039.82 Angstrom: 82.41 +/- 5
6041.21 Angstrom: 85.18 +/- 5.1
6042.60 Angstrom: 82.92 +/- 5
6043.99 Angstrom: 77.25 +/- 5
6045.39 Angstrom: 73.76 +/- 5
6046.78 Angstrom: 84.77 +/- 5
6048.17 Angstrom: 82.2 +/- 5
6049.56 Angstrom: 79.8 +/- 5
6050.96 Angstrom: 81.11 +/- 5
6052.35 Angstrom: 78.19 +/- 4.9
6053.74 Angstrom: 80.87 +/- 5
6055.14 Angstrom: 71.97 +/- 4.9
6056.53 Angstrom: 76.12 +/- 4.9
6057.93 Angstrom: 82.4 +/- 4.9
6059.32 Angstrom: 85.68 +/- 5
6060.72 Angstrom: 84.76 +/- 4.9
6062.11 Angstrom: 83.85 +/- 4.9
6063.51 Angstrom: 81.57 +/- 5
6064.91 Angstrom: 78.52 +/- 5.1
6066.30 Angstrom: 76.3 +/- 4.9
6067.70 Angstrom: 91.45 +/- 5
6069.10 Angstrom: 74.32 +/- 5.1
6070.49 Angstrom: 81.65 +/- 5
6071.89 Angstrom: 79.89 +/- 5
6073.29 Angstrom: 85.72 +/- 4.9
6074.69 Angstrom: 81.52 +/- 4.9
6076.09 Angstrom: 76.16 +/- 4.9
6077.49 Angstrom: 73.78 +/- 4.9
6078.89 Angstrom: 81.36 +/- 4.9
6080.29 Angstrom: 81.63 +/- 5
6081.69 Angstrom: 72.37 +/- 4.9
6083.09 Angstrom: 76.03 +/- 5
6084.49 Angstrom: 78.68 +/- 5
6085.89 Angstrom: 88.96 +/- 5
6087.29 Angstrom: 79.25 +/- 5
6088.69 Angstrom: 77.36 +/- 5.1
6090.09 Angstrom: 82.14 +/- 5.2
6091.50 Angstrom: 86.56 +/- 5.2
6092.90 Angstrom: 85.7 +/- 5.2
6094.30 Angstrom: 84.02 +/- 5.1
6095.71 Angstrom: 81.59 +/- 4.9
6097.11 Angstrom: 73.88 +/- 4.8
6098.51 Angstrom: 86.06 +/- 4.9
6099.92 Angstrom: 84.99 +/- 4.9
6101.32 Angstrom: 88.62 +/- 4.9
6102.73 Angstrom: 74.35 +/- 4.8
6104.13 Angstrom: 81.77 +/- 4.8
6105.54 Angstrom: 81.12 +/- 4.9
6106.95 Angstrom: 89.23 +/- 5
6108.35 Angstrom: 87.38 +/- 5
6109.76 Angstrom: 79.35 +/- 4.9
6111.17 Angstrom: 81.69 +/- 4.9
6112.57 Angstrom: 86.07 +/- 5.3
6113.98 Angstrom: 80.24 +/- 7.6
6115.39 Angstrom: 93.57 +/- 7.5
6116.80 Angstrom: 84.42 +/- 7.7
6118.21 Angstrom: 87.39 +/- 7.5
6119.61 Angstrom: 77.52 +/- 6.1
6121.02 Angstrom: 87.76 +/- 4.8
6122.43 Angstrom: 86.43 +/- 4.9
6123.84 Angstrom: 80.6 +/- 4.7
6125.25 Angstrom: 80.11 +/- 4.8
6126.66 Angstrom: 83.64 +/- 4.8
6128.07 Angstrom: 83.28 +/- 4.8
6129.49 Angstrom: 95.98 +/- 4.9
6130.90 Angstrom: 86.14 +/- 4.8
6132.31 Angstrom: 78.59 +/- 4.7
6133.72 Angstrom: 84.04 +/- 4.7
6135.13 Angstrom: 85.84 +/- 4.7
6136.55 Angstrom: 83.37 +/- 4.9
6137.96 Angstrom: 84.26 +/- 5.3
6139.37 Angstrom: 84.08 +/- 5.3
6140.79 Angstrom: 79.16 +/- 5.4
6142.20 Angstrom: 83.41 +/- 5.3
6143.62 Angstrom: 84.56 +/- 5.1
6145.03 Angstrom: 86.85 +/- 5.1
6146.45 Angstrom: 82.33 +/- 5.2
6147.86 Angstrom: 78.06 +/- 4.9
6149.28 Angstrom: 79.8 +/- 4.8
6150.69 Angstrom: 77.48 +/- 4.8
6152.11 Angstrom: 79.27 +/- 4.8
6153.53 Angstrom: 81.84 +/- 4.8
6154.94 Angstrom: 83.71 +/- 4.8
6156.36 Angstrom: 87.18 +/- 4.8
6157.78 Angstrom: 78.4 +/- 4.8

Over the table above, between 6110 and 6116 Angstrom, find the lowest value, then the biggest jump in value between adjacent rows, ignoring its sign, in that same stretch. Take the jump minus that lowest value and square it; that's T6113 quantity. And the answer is 4477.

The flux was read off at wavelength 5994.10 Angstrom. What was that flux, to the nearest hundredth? 86.87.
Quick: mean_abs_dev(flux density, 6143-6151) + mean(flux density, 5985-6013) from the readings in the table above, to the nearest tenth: 84.9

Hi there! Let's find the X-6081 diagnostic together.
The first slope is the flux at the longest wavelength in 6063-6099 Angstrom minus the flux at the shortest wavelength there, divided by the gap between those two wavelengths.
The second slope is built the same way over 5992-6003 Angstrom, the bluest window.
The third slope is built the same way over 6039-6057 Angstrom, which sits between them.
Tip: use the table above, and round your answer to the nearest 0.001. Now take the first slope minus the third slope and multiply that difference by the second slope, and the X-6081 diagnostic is -0.069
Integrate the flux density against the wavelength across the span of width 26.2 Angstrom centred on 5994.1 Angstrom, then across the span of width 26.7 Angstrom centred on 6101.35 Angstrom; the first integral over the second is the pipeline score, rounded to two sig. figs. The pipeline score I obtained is 0.97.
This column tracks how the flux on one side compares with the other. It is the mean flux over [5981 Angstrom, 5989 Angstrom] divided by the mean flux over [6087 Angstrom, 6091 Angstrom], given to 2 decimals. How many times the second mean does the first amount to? 0.99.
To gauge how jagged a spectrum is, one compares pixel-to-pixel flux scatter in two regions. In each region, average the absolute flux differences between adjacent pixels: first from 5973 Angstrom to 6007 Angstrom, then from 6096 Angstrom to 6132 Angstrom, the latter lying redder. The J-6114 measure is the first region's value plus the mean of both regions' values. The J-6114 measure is 11.1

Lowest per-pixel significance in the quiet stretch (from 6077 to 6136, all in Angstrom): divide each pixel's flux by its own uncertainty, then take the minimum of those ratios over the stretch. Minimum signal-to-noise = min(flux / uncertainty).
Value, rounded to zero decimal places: 11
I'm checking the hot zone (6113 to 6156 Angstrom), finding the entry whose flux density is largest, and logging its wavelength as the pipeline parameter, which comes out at 6129.49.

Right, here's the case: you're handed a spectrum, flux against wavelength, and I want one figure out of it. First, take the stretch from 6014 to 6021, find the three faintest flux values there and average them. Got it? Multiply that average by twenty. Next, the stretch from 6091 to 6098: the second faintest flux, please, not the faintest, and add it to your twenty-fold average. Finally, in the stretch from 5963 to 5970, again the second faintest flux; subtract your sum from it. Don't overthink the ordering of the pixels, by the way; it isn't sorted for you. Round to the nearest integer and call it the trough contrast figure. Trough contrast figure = -1595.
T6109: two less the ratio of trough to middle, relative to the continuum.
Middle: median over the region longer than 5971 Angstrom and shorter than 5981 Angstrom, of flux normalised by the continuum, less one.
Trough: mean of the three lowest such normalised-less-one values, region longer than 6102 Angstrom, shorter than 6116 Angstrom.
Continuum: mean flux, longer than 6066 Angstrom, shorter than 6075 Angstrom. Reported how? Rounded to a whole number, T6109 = 0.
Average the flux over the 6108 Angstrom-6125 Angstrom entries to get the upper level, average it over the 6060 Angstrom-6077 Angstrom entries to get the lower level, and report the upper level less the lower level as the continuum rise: 3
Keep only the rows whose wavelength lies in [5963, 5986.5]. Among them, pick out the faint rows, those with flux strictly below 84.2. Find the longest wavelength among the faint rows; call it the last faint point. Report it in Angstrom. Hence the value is 5985.83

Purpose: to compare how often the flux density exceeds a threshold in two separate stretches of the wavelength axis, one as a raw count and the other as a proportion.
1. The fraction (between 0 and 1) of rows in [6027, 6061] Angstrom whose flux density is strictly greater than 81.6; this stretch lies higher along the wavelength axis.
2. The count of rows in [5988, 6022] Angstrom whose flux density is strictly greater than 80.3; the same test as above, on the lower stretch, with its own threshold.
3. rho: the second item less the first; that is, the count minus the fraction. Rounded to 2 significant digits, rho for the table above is 14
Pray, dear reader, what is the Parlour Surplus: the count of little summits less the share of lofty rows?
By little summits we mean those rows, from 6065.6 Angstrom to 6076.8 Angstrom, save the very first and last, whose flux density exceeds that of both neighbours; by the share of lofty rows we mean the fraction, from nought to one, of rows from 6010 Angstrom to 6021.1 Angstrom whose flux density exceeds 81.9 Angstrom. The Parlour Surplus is 2.5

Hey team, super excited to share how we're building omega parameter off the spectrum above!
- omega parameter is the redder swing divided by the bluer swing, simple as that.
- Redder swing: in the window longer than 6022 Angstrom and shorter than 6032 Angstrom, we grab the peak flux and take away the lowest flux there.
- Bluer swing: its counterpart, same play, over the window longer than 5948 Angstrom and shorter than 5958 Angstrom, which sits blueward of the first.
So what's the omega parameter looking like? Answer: 0.52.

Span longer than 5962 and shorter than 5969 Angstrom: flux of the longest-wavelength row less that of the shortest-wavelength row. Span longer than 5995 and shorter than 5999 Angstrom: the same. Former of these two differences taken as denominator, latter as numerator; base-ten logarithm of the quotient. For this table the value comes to 0.12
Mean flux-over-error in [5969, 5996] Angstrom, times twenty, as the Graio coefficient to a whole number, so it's 300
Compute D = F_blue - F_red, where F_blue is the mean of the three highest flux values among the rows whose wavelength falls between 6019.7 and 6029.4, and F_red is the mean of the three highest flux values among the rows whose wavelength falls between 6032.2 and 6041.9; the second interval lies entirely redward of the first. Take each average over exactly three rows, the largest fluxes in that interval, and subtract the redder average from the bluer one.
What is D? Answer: 4.7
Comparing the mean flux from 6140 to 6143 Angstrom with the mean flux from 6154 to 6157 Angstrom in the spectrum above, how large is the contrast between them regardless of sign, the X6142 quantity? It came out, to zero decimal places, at 4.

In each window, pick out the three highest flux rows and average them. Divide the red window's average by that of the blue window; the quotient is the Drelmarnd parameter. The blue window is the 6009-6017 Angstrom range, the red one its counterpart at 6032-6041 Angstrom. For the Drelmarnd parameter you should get 0.98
